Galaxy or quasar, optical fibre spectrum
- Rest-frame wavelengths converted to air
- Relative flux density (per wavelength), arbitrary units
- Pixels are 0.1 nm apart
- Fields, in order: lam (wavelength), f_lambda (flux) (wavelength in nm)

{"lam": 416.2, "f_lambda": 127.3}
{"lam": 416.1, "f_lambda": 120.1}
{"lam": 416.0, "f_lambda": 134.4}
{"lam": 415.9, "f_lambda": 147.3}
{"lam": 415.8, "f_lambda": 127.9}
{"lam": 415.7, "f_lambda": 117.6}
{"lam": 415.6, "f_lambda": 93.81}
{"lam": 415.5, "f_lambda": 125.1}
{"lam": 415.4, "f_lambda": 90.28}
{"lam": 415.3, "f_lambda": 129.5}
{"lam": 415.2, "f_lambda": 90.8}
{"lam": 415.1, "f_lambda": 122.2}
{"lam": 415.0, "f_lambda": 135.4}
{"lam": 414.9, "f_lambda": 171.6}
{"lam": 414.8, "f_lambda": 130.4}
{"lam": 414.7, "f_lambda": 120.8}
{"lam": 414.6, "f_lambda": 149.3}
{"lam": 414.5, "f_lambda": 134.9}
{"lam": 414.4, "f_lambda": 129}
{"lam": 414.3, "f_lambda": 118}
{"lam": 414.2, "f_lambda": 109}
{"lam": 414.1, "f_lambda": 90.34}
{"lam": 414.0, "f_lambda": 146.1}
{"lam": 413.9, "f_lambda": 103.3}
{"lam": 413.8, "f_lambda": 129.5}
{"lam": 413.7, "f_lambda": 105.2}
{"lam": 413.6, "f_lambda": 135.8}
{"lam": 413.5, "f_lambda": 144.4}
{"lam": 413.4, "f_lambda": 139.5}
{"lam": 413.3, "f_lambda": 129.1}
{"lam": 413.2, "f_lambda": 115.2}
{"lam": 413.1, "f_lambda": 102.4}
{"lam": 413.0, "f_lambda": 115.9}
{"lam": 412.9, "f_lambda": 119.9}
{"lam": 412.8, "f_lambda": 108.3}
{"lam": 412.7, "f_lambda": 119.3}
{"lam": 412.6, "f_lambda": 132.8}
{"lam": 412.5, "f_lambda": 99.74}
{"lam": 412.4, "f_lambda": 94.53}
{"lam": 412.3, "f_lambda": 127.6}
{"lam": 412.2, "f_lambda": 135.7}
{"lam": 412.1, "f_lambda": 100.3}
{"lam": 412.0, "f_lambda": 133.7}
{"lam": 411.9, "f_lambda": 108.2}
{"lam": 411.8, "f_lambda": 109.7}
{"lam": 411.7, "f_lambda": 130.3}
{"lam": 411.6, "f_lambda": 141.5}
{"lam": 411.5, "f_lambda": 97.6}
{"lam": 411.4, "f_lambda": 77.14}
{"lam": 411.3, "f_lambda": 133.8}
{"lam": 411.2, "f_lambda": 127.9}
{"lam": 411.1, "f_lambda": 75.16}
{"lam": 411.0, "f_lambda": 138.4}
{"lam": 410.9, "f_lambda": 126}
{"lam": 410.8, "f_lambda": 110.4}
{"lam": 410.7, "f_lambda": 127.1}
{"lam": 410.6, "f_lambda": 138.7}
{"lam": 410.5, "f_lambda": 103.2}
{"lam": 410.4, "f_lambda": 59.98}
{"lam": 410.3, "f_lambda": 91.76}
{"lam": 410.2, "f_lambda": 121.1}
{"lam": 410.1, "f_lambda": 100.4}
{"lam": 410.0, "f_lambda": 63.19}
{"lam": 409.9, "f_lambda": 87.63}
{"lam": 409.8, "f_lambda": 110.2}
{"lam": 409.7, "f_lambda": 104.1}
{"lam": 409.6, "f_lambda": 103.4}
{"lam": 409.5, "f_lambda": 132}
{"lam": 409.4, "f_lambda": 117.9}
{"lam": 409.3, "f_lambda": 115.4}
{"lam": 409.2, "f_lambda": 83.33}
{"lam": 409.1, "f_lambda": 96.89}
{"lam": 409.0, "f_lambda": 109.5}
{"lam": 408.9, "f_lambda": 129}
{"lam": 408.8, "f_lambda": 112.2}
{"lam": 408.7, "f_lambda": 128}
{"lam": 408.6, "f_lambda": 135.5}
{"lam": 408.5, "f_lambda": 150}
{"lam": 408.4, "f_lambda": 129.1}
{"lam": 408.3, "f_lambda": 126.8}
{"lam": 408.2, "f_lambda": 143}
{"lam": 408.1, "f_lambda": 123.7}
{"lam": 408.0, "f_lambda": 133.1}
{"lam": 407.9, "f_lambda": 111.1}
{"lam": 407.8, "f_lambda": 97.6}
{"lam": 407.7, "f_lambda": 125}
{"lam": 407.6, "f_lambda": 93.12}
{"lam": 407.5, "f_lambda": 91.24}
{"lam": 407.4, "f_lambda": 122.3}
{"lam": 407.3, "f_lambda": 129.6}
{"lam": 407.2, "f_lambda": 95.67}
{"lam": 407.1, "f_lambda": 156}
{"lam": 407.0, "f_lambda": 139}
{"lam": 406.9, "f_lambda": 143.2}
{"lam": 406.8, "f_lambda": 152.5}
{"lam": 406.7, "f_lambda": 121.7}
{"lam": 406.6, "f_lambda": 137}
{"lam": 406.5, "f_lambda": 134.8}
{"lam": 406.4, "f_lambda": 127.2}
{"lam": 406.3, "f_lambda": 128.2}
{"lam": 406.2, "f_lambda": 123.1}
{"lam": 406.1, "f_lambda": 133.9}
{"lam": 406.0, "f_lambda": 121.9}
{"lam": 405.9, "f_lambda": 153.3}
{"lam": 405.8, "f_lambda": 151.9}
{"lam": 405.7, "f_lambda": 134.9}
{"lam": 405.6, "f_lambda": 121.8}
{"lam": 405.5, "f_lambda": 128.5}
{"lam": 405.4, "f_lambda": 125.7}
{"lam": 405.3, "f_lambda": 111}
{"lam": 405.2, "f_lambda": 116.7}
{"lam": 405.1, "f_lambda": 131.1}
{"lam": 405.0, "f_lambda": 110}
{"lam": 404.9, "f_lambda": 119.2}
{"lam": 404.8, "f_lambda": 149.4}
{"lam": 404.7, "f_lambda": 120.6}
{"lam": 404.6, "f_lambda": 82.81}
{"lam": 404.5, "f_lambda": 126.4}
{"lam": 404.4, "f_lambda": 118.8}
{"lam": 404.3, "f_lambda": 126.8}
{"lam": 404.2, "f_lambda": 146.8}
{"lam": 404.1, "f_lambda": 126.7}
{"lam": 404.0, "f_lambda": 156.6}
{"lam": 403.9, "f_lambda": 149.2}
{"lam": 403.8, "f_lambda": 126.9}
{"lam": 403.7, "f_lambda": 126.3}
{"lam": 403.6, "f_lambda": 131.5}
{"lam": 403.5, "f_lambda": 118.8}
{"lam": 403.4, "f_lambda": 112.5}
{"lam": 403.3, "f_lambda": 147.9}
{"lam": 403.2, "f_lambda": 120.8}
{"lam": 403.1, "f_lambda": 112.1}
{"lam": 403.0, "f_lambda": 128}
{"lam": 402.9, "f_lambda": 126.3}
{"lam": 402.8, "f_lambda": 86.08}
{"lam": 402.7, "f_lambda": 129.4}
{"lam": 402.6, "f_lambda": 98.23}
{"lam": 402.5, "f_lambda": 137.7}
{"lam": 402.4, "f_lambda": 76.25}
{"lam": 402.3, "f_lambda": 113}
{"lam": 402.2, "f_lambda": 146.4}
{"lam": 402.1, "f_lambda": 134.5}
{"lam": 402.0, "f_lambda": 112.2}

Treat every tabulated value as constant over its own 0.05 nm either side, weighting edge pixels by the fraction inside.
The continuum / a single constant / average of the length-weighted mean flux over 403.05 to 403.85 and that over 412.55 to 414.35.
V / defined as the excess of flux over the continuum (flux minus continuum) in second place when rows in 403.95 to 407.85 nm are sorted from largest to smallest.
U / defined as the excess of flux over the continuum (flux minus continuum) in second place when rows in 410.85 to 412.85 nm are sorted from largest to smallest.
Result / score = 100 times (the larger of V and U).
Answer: 3359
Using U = 16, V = 33.6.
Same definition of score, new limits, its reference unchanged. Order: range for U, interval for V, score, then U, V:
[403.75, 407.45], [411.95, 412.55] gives 3359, 34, 11.3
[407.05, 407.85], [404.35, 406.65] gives 2949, 7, 29.5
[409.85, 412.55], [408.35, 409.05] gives 1629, 16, 13.1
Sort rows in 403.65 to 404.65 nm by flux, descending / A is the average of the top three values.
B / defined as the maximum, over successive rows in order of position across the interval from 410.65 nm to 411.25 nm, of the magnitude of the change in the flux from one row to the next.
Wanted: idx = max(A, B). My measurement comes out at 151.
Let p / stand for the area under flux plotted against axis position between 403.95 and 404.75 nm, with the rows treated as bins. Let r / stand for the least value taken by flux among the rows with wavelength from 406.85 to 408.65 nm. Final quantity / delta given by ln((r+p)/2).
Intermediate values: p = 101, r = 91.24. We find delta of 4.6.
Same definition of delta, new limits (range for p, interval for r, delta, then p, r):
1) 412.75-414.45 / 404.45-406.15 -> 5.0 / 204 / 82.81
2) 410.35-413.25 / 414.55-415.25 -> 5.4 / 331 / 90.8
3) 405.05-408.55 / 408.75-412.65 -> 5.5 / 446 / 59.98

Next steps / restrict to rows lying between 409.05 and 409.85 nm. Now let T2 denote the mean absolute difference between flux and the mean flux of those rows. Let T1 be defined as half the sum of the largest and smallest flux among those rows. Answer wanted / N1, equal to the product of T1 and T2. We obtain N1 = 1181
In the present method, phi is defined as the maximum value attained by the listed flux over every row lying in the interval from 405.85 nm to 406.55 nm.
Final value 153.3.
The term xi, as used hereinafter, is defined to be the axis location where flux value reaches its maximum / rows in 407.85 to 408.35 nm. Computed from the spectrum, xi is 408.2 nm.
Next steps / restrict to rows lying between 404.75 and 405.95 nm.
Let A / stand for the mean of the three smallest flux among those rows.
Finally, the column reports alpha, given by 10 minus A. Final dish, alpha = -103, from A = 113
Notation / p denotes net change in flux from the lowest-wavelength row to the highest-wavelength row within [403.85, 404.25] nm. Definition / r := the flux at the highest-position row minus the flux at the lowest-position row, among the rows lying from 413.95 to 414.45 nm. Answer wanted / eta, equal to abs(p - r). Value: 15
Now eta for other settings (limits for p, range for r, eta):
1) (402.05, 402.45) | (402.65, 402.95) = 55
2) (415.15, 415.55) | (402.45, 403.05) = 44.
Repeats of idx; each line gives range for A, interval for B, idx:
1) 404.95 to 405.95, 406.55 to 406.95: 147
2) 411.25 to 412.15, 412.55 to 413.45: 136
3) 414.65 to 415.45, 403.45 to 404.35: 146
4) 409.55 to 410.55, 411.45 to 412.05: 112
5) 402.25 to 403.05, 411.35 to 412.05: 132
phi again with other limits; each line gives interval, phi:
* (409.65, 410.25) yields 121.1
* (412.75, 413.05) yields 119.9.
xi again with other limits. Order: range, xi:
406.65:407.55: 407.1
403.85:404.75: 404.0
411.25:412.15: 411.6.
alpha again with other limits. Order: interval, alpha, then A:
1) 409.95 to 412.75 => -56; 66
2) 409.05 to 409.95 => -79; 89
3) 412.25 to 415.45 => -80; 90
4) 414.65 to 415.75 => -82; 92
